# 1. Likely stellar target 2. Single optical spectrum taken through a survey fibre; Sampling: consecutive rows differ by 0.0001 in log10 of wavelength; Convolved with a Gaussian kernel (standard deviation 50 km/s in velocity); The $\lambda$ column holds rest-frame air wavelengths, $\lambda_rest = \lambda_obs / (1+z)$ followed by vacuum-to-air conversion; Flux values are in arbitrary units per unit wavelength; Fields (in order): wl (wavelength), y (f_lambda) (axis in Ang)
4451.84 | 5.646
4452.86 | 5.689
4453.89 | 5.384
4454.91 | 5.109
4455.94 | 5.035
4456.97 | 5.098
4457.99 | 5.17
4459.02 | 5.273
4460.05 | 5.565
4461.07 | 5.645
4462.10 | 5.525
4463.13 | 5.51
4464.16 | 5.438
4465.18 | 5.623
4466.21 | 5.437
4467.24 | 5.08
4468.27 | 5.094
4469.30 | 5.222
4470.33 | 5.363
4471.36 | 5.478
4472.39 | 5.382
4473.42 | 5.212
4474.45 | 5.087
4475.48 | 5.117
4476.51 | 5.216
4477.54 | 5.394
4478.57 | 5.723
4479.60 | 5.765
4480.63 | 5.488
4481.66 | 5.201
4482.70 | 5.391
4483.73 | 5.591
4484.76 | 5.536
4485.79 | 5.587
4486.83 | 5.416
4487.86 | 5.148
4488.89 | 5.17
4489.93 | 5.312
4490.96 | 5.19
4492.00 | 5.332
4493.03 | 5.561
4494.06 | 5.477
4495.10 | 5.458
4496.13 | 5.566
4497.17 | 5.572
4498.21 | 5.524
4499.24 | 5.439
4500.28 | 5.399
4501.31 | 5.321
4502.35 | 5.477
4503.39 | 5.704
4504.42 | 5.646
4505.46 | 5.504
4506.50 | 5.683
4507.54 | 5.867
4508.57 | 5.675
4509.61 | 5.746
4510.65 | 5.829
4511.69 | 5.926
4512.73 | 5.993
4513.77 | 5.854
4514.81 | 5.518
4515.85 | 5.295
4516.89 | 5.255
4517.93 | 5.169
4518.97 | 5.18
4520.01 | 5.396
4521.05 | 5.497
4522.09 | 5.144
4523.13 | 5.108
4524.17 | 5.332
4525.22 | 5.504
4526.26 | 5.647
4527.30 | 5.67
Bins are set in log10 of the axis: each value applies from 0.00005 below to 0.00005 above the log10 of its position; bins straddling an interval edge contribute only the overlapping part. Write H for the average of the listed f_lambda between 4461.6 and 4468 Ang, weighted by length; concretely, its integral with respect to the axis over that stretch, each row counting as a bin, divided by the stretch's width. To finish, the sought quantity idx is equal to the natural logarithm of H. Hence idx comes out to 1.69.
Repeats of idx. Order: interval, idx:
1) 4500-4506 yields 1.71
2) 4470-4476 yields 1.66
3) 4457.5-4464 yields 1.69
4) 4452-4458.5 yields 1.66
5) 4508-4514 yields 1.76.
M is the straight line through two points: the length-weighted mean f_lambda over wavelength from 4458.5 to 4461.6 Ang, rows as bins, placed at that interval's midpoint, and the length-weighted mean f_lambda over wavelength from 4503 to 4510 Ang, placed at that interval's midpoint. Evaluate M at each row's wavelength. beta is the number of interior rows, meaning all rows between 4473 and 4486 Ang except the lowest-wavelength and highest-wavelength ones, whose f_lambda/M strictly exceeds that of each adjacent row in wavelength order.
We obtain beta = 2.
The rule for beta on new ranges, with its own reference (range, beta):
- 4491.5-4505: 3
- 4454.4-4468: 2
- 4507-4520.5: 1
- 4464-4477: 2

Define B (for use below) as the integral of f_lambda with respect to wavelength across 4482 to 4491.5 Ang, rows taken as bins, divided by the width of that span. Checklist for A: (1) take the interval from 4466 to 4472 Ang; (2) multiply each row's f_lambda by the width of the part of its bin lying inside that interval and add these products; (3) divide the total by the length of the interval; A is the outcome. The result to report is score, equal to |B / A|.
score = 1.02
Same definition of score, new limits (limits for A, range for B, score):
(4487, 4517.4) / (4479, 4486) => 1.00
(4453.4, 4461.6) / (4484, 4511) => 1.04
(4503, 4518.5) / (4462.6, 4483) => 0.95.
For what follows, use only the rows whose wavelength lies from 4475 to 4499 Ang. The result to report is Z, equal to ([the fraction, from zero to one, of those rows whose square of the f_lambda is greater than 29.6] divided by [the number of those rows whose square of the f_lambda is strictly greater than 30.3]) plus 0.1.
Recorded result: 0.16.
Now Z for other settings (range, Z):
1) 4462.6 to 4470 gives 0.24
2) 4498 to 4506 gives 0.31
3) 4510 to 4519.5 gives 0.21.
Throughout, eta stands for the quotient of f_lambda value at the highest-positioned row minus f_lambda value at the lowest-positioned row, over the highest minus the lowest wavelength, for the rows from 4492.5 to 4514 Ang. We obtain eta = 0.01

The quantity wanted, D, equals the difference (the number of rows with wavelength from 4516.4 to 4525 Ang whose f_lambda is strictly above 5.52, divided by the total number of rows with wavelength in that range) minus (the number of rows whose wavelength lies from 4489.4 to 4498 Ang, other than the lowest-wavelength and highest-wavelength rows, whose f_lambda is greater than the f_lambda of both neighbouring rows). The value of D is -1.0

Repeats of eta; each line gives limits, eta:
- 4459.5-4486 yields 0.00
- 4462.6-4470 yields -0.05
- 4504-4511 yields 0.03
